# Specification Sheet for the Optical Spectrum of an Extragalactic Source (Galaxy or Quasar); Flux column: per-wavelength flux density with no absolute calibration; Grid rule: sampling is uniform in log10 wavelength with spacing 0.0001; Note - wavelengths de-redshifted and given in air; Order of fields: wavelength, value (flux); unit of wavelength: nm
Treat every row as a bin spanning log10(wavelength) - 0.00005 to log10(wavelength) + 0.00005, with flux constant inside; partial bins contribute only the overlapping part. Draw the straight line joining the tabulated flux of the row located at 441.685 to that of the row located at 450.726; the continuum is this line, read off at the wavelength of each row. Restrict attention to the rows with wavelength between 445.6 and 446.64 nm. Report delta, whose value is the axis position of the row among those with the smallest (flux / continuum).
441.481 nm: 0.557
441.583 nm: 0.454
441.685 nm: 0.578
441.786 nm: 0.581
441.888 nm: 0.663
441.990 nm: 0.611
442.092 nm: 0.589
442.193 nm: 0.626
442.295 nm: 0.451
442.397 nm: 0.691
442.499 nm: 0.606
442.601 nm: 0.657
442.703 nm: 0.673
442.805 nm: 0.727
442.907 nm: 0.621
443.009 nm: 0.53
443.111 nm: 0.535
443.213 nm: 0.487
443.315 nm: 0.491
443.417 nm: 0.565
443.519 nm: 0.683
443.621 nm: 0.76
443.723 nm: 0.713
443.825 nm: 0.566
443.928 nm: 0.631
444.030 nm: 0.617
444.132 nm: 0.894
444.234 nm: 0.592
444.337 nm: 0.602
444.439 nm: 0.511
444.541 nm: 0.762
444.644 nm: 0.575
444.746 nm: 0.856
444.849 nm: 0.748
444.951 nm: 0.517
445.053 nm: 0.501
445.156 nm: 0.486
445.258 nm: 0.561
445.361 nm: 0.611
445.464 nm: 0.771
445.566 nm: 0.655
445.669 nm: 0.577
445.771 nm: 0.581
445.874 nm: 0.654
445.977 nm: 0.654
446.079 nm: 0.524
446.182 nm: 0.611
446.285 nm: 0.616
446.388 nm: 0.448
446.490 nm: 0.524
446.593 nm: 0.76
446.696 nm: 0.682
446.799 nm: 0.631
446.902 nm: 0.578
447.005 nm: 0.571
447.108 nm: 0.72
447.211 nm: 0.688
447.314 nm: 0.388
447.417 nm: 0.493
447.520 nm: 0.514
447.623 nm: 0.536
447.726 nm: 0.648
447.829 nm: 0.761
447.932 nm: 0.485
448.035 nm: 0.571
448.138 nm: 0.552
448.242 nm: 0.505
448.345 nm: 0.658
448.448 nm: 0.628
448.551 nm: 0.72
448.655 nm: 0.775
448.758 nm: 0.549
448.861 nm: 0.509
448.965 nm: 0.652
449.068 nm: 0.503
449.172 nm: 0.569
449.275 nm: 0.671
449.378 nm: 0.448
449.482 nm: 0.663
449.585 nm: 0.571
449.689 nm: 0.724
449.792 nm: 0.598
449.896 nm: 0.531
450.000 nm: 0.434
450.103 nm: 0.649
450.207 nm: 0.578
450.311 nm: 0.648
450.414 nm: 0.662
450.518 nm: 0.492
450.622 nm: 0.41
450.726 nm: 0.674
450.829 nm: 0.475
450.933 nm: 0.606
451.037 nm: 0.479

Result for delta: 446.388 nm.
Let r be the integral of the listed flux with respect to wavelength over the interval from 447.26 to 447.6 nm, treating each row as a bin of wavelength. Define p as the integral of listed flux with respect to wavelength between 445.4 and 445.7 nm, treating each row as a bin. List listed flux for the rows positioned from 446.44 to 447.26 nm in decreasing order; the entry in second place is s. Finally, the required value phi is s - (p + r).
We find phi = 0.36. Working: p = 0.201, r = 0.16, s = 0.72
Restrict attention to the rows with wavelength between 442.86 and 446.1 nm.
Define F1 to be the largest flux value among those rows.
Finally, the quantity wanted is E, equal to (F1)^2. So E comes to 0.80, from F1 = 0.894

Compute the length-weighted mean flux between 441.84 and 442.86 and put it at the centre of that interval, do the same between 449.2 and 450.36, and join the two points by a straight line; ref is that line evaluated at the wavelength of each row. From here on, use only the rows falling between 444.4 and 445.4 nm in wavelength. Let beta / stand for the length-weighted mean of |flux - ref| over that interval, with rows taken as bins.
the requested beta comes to 0.108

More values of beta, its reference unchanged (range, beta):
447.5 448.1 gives 0.083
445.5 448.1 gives 0.076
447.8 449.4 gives 0.083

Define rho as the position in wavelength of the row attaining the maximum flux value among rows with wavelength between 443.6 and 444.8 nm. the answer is 444.132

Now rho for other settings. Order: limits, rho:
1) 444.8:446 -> 445.464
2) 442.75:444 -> 443.621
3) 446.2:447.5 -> 446.593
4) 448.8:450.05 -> 449.689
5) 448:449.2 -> 448.655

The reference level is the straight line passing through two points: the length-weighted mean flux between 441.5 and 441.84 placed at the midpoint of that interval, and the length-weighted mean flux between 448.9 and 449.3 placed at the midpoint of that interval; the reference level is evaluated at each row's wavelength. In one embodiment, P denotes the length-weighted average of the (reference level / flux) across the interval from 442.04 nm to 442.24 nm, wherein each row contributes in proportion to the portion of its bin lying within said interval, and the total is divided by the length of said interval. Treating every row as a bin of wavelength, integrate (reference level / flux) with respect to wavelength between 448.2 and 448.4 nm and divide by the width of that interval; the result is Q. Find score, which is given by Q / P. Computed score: 1.13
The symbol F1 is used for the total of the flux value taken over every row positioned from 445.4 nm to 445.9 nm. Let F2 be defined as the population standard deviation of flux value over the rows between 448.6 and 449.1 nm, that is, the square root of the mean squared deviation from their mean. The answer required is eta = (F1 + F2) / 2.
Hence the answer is 1.67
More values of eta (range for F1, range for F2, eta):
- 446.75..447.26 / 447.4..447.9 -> 1.64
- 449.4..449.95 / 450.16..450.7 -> 1.59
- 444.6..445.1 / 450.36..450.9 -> 1.65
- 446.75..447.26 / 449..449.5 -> 1.64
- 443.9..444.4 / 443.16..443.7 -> 1.72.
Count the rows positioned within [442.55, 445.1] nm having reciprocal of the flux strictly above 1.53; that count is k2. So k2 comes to 15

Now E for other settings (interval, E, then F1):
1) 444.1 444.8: 0.80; 0.894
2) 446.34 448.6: 0.58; 0.761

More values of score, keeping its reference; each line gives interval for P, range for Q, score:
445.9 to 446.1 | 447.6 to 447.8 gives 1.00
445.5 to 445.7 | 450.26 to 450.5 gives 1.06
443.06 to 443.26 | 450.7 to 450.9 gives 1.02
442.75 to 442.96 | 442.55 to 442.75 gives 1.00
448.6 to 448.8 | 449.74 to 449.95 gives 1.17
